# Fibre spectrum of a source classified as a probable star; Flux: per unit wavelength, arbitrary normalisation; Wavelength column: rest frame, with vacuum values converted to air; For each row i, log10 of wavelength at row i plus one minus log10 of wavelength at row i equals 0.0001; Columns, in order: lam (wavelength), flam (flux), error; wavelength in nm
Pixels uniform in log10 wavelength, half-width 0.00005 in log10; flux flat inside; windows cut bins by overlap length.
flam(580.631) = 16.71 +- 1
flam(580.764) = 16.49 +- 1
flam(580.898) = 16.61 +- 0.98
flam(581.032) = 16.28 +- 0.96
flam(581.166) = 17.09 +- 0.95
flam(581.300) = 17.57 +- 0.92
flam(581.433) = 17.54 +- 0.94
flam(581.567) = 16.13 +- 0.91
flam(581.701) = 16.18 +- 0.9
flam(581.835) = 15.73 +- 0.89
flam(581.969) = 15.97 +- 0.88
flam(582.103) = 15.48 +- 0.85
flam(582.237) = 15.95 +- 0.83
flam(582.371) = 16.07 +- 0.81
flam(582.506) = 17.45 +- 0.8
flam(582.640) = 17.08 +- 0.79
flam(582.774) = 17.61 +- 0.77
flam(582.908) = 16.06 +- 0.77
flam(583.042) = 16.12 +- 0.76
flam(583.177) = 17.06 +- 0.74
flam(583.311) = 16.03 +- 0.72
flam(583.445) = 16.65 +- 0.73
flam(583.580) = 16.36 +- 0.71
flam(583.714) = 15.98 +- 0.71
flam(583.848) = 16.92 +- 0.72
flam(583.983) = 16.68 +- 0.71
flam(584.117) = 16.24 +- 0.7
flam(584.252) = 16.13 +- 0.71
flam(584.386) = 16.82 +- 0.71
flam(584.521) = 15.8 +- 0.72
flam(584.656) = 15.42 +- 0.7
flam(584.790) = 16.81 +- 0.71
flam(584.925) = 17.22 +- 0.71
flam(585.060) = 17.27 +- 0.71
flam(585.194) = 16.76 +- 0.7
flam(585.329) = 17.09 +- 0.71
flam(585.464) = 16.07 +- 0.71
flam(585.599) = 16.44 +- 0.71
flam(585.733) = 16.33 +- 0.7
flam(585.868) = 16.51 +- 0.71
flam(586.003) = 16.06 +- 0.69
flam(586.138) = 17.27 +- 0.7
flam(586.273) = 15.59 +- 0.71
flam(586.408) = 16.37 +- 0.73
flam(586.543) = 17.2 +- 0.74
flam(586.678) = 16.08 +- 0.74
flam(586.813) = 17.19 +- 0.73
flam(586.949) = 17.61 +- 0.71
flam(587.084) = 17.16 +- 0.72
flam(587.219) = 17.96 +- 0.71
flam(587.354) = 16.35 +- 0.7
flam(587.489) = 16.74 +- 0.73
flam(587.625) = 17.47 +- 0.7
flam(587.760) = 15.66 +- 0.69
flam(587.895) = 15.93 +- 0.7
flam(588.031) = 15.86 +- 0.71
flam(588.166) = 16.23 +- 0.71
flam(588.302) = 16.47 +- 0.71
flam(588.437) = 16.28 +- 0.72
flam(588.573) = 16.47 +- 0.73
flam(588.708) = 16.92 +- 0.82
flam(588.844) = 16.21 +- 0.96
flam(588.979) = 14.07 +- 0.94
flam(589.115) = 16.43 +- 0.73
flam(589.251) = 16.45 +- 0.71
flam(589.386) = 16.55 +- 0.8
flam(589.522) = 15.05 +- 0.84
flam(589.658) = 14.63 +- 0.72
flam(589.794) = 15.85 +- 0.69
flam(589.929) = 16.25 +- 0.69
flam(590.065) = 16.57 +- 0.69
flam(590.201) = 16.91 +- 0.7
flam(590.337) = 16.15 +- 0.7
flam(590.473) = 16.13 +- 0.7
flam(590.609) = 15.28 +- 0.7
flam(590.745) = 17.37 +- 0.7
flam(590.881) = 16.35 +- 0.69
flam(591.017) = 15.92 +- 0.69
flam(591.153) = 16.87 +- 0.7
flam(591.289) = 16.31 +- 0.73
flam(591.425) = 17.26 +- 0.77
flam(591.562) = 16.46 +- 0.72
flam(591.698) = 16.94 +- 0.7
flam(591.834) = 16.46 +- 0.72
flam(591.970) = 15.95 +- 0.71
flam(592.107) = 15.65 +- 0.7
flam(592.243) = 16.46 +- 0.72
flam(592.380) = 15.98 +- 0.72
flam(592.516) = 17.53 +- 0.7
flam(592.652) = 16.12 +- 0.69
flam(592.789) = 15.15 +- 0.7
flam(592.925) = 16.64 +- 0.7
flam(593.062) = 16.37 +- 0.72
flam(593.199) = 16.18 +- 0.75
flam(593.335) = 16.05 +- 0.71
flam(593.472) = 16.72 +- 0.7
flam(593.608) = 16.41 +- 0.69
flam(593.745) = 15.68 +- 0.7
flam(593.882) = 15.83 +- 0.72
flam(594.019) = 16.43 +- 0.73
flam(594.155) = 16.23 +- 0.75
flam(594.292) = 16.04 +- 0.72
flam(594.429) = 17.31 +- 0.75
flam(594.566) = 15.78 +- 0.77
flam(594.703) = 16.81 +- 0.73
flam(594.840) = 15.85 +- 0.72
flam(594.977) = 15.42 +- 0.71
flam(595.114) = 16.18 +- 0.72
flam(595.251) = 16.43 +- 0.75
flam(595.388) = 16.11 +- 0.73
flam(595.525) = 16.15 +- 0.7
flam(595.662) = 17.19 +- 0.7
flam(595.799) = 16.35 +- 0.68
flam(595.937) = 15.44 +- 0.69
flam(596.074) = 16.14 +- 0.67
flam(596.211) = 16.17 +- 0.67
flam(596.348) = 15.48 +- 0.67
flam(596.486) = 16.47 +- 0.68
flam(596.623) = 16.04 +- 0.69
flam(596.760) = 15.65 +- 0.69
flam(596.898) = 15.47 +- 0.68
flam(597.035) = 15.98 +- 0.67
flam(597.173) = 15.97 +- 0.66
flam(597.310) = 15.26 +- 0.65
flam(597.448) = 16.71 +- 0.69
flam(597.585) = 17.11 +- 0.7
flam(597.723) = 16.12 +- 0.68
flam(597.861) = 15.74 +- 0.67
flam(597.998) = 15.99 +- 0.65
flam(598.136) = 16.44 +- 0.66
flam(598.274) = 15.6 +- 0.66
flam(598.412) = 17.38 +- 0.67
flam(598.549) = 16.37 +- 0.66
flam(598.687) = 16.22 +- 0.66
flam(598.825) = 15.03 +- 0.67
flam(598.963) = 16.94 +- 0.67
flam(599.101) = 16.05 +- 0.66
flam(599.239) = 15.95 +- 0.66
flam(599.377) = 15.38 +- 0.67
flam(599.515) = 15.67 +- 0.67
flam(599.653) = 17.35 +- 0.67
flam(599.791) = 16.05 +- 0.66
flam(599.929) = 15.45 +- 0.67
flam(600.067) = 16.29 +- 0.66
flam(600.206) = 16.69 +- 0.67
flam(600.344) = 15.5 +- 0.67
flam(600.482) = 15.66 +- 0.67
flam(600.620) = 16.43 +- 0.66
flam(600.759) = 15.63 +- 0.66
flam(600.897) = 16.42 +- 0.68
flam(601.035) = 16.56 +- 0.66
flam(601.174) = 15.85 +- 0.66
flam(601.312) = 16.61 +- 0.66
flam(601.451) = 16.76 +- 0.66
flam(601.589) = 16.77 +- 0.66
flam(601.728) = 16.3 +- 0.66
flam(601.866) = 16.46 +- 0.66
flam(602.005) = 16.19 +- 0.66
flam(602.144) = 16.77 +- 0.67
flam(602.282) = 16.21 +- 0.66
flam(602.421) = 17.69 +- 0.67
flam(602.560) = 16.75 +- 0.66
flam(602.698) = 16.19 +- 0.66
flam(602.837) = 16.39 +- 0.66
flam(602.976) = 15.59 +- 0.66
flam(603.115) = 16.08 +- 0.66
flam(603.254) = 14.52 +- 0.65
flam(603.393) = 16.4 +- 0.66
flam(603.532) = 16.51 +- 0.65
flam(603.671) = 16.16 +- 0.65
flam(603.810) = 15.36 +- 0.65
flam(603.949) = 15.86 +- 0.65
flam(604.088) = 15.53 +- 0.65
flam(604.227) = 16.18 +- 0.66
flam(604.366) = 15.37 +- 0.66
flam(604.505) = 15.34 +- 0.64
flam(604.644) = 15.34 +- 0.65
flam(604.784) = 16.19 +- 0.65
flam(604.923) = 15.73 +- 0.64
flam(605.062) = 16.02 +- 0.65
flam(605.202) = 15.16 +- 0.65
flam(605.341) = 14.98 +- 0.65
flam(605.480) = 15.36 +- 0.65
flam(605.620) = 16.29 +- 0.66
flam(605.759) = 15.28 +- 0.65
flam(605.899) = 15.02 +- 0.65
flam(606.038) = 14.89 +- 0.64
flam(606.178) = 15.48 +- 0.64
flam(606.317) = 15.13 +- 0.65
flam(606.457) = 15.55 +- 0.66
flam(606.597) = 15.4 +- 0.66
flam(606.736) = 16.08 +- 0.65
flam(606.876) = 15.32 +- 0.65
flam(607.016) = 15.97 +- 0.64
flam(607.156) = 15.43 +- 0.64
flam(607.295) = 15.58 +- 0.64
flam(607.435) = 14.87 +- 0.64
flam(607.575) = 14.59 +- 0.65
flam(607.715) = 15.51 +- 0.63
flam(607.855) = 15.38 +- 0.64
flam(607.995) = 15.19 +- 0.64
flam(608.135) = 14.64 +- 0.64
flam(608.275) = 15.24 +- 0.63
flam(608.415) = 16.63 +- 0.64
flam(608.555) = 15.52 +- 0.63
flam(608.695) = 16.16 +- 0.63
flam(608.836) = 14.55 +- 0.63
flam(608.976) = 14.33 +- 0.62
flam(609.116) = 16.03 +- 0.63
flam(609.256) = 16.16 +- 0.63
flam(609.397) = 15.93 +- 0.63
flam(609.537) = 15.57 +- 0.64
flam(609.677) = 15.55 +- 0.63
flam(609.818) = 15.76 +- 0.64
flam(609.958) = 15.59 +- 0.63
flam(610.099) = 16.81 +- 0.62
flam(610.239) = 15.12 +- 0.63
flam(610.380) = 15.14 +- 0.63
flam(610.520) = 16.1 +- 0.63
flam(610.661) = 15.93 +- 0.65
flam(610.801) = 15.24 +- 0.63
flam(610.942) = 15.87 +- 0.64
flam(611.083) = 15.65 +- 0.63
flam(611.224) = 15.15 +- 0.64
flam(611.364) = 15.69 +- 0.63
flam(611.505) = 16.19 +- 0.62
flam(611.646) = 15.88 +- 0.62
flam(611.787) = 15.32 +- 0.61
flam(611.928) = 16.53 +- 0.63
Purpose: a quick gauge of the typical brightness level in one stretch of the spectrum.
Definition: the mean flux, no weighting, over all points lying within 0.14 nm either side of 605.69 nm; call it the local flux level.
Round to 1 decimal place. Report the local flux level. 15.8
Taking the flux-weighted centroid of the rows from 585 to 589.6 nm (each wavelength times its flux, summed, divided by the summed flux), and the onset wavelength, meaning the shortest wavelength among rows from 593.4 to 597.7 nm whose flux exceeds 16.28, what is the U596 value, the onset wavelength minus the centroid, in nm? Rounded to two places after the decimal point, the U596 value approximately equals 6.20 nm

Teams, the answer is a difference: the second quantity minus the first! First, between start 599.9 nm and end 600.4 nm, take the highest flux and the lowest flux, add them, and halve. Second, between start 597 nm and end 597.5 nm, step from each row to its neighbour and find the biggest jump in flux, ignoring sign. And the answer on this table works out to -14.6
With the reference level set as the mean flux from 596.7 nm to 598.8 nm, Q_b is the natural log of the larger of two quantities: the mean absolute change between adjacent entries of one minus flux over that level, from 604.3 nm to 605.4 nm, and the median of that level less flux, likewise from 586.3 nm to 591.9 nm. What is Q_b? -3.74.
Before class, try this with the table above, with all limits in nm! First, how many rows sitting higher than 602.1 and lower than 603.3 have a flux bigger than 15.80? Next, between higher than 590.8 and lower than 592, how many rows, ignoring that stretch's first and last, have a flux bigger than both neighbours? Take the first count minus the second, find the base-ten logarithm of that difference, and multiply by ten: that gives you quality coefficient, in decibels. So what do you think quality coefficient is 6.0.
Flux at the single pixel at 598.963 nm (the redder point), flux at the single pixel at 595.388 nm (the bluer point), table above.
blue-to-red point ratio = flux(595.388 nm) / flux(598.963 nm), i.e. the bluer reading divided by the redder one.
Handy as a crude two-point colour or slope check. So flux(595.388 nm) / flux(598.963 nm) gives 0.95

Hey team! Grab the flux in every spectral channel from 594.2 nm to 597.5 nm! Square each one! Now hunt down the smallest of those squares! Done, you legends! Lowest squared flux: 233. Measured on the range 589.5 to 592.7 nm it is 214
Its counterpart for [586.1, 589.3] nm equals 198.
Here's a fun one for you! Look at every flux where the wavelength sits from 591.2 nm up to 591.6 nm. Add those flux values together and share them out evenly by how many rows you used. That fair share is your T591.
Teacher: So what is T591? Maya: 16.7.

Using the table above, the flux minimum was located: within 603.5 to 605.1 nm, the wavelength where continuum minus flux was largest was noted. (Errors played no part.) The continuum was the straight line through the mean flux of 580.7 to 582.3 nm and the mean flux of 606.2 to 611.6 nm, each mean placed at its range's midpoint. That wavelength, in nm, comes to 603.810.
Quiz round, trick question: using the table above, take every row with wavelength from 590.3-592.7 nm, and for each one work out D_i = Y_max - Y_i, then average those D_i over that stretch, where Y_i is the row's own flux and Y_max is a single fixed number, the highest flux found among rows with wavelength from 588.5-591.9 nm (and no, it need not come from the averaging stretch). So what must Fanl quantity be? 1.0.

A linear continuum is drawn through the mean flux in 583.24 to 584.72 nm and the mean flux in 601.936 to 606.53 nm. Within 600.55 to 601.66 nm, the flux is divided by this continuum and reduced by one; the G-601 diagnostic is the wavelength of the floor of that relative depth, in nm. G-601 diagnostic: 600.759 nm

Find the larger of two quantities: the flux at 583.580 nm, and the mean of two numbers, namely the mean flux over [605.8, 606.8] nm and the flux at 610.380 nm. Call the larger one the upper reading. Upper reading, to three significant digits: 16.4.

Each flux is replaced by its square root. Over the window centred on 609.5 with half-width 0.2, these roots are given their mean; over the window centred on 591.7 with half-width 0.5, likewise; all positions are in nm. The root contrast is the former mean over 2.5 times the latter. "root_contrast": 0.391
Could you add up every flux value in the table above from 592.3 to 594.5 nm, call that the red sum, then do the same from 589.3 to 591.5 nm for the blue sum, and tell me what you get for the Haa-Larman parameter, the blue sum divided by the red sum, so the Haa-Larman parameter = 1.00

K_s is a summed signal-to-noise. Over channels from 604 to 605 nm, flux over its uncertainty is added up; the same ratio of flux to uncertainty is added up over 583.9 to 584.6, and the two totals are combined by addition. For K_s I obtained 284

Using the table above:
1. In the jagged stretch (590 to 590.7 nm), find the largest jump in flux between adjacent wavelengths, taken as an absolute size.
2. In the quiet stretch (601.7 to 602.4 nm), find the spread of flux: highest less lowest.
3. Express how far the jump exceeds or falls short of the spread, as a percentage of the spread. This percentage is 47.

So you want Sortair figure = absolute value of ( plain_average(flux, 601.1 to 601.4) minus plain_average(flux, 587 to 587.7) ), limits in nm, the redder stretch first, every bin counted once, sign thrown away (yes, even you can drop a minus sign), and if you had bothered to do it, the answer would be 0.91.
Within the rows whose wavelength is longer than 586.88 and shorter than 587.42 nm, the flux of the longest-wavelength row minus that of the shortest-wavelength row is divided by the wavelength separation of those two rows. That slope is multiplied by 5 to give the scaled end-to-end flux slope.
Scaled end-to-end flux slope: -16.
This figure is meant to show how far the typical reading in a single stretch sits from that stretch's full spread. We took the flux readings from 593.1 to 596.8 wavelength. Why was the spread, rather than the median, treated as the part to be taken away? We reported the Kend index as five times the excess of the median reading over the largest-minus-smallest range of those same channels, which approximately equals 71.3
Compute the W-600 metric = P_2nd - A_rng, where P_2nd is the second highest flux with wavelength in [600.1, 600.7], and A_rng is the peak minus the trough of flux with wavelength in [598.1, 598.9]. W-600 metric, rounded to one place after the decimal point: 14.1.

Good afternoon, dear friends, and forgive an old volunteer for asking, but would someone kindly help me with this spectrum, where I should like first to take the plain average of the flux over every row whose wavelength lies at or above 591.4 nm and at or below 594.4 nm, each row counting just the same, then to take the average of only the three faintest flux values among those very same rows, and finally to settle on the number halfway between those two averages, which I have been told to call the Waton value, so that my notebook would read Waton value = 15.9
